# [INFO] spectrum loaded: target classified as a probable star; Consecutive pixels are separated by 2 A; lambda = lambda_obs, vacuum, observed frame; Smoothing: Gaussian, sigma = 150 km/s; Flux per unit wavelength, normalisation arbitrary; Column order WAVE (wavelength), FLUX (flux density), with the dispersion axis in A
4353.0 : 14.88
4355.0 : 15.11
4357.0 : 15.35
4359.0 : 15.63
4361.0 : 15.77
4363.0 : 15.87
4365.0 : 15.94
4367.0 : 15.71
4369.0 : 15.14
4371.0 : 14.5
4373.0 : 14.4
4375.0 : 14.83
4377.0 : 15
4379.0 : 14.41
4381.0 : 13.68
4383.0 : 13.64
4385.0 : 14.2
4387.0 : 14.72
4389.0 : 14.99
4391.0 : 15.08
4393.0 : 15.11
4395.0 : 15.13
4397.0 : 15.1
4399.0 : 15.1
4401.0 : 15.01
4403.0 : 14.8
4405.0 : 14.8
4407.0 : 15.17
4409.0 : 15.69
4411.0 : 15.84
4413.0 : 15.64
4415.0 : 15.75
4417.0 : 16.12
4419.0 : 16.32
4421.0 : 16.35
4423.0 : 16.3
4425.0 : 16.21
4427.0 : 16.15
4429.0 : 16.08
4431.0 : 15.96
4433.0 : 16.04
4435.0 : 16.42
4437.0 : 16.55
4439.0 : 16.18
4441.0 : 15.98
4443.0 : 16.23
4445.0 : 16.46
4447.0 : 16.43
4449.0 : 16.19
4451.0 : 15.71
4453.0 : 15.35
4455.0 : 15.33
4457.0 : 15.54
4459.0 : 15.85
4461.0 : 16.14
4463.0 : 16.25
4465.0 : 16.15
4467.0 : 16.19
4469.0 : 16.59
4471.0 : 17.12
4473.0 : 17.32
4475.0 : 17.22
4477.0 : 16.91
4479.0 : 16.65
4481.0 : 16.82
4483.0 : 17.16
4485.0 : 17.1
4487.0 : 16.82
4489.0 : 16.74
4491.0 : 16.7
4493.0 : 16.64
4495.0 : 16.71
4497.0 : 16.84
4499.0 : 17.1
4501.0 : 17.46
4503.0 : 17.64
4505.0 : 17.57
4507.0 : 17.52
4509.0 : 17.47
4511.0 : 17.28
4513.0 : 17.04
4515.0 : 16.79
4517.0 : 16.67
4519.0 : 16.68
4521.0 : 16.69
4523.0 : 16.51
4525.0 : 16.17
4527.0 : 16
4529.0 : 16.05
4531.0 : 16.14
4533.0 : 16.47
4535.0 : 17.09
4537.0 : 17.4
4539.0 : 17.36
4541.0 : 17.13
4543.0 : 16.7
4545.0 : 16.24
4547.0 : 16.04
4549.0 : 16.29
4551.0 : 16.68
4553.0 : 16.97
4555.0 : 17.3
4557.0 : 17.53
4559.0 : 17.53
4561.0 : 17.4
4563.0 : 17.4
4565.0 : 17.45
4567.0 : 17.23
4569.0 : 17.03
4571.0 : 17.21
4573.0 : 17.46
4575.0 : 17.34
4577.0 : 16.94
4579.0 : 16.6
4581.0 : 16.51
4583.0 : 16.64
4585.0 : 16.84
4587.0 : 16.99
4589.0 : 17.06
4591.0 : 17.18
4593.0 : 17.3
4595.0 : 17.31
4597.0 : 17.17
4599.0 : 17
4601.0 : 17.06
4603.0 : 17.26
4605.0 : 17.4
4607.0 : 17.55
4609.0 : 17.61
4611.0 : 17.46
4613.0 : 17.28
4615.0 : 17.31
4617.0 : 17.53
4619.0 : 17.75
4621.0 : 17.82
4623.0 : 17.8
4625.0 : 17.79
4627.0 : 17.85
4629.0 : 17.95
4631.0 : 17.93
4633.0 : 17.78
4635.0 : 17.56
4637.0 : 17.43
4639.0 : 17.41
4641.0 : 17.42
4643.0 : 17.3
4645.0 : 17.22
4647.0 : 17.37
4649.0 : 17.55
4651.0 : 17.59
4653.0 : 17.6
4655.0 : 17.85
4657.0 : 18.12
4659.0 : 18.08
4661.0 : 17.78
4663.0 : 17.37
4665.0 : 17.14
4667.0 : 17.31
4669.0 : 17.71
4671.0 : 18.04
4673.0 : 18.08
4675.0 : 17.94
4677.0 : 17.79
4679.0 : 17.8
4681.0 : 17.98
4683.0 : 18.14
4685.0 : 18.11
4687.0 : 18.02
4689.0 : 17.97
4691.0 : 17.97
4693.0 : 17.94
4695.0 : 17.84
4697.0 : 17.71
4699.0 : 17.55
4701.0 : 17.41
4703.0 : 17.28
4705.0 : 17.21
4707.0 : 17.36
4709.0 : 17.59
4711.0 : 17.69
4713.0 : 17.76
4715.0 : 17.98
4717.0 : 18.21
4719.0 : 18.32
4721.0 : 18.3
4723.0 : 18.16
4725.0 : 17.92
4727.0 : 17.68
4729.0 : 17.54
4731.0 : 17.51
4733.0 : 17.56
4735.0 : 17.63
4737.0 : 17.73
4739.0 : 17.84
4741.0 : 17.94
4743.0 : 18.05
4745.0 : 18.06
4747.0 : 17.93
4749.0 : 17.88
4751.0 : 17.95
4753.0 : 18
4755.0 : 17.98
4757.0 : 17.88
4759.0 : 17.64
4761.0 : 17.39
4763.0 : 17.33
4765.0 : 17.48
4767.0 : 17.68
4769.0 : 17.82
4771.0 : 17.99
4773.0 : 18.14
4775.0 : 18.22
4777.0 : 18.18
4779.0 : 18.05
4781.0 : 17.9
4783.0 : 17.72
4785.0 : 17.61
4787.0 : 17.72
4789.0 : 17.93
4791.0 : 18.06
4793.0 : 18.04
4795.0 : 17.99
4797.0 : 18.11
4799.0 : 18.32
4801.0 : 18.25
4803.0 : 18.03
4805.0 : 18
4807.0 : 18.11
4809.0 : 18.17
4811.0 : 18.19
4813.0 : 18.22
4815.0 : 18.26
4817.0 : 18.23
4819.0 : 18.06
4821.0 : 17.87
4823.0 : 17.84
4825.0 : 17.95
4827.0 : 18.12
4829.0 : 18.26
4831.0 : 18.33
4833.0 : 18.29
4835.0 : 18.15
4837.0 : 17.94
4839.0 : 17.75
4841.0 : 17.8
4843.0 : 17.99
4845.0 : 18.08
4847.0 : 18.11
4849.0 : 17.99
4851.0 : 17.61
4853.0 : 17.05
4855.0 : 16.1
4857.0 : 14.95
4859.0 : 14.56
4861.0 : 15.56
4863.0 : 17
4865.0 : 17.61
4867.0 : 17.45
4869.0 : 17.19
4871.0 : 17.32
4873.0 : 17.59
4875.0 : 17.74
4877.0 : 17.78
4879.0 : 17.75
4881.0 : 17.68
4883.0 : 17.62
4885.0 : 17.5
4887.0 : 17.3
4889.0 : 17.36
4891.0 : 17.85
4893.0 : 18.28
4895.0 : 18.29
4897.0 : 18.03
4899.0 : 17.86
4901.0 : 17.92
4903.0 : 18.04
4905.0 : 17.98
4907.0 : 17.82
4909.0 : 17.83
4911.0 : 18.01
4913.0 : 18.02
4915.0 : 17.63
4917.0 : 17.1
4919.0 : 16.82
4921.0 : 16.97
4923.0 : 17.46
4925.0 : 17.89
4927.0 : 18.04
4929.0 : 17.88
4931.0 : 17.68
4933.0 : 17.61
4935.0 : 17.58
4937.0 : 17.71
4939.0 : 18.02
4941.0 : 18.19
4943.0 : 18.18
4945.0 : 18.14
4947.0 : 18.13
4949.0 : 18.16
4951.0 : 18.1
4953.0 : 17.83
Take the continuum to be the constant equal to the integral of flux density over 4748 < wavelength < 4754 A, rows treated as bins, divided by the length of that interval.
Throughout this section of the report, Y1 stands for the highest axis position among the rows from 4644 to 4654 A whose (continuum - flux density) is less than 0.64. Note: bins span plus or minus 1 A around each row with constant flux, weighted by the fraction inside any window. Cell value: 4653.0 A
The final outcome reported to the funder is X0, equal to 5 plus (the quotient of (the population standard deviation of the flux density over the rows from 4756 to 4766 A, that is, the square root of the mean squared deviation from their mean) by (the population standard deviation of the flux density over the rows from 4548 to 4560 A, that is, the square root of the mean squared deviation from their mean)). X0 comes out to 5.43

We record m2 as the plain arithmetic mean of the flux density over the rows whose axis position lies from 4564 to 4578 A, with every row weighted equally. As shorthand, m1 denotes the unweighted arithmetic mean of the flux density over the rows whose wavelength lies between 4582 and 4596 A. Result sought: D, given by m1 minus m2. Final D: -0.2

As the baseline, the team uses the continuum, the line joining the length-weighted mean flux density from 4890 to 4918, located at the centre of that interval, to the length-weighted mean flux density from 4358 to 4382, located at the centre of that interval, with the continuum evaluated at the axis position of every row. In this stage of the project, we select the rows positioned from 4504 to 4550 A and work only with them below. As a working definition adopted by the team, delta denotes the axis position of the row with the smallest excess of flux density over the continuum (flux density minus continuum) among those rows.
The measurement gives 4547.0 A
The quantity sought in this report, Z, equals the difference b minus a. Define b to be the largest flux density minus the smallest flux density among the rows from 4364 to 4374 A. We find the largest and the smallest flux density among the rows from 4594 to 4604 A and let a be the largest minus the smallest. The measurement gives 1.2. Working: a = 0.31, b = 1.54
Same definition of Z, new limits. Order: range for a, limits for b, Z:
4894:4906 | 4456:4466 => 0.3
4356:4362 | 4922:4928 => 0.2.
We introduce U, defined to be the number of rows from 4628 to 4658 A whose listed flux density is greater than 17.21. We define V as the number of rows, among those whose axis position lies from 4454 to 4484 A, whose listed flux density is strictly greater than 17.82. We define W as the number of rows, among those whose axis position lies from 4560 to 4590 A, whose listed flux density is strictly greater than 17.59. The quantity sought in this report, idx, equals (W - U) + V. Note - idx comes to -15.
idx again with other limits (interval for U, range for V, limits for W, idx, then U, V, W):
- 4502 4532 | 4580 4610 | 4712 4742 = 7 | 5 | 0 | 12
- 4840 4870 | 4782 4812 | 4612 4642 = 12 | 8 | 12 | 8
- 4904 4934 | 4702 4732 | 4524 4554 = -6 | 12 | 6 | 0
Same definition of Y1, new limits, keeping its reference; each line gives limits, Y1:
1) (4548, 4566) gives 4565.0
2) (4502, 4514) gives 4509.0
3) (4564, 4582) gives 4575.0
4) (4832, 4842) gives 4841.0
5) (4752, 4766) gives 4765.0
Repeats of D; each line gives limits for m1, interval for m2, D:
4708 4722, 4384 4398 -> 3.1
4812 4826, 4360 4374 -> 2.7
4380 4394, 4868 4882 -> -3.1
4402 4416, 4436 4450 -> -0.9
